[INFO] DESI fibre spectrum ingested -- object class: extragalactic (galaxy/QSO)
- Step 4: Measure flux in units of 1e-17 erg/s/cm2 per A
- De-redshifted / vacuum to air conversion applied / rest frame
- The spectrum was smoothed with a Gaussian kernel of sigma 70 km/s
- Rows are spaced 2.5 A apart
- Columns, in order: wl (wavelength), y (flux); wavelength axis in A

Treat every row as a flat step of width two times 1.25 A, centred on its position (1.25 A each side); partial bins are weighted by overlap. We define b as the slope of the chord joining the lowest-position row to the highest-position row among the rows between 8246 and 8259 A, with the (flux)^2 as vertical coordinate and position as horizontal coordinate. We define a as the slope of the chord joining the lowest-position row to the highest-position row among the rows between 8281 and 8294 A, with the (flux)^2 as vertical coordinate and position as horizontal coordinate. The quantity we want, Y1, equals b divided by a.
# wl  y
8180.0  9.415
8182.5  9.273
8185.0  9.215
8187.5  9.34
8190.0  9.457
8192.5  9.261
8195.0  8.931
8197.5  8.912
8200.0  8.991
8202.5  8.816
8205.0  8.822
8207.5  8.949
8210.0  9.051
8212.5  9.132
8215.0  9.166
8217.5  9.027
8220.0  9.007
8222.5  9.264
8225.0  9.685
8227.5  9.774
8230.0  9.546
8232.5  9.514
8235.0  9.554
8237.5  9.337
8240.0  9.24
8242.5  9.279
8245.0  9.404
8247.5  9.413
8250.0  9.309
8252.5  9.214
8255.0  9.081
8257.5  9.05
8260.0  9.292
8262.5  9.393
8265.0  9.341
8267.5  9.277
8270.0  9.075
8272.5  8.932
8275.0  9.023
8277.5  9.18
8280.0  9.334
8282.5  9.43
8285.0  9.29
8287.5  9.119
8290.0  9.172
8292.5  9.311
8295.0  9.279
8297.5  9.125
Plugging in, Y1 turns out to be 3.0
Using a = -0.2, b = -0.7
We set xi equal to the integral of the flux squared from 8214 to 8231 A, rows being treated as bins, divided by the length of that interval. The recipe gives 87.6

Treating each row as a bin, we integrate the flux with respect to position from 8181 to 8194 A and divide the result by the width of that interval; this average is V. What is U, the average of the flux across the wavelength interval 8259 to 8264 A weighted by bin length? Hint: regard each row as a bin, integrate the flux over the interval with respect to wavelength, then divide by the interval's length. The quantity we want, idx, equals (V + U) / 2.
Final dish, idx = 9.32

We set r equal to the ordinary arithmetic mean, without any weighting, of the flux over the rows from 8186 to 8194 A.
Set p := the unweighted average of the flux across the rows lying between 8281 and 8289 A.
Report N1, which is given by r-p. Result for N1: 0.07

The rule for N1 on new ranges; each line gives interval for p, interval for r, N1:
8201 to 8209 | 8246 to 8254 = 0.45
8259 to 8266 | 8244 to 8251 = 0.03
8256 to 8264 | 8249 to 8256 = -0.04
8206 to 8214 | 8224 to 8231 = 0.62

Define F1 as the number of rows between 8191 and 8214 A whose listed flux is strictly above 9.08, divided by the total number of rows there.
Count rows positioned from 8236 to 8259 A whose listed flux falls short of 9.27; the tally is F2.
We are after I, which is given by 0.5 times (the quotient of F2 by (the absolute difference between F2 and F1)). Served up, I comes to 0.53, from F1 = 0.22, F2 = 4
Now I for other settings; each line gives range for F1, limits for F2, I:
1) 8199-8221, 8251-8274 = 0.52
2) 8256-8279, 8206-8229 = 0.54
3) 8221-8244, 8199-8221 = 0.56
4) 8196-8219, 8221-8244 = 0.56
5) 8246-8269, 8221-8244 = 0.90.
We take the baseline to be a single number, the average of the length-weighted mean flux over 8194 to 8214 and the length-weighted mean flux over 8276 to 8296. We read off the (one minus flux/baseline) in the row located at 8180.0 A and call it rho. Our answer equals -0.03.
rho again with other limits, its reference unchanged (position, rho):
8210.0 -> 0.01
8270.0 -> 0.00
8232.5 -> -0.04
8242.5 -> -0.02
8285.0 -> -0.02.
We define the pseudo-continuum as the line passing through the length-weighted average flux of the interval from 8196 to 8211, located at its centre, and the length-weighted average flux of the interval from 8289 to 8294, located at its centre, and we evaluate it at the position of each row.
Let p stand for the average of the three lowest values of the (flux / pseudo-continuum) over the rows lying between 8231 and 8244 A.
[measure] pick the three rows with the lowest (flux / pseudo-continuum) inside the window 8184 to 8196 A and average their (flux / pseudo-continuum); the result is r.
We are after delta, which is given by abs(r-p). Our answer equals 0.004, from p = 1.025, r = 1.03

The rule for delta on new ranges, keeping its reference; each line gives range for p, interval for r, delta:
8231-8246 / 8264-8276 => 0.043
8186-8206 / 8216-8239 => 0.020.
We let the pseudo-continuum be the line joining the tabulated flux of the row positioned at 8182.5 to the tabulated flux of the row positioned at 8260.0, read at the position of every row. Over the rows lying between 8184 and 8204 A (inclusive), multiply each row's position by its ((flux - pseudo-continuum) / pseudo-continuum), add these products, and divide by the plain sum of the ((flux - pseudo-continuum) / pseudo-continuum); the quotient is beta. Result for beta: 8200.1 A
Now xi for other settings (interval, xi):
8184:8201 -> 83.9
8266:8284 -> 84.3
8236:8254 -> 86.8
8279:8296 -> 86.0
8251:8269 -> 85.3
